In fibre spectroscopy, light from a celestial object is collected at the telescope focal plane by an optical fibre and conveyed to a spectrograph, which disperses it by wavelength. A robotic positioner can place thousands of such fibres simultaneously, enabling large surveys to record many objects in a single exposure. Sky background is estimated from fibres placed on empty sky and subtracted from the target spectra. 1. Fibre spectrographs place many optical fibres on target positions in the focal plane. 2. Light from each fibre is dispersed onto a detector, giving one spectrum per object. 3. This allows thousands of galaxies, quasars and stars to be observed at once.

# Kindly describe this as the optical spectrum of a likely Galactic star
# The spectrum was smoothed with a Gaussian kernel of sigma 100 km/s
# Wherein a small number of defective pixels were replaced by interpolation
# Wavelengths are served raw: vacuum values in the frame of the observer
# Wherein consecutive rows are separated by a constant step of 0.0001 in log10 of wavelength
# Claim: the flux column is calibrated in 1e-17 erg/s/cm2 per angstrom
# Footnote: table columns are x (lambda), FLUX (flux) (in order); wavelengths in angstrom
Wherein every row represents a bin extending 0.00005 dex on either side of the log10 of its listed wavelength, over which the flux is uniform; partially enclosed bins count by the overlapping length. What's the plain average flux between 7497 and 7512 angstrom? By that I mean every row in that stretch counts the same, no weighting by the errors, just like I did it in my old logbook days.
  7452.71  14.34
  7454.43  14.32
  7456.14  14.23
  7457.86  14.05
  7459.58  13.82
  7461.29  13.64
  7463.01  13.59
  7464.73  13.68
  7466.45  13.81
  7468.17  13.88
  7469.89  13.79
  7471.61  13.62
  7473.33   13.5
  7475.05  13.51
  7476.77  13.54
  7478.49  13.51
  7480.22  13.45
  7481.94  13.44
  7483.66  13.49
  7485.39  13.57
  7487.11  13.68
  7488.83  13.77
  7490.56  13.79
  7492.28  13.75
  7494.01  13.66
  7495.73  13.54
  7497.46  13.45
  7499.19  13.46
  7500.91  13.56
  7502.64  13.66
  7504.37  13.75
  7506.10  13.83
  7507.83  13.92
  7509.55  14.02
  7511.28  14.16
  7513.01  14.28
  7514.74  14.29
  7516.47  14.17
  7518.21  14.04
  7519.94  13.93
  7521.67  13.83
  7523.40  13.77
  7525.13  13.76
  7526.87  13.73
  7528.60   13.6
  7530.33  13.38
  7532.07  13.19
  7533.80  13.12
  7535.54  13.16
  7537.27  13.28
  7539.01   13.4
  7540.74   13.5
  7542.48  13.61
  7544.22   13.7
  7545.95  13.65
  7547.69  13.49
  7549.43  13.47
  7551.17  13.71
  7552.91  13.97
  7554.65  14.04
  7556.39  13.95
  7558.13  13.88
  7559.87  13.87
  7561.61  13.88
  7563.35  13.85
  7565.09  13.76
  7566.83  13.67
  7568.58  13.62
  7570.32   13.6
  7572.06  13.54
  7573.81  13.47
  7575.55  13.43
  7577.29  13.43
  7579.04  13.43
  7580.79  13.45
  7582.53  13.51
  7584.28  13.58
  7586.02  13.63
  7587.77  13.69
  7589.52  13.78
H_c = 13.8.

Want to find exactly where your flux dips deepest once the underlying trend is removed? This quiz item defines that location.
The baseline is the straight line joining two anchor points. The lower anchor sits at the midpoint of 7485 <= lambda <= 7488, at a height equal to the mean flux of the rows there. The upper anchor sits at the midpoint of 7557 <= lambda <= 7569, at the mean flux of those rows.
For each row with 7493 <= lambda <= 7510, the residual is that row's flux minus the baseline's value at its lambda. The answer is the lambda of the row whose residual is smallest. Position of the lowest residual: 7497.46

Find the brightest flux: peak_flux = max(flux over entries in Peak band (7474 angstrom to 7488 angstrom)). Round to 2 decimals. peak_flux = 13.68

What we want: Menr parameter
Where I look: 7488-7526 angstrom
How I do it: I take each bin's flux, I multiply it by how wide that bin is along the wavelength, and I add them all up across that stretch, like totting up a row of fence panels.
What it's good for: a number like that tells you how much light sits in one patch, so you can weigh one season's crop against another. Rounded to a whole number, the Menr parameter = 526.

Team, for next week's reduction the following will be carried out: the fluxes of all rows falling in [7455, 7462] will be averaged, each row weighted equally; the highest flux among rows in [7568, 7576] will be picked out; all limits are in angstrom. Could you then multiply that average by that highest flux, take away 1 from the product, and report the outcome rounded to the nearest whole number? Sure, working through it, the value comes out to 189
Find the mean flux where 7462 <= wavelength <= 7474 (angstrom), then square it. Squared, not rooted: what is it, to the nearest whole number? 188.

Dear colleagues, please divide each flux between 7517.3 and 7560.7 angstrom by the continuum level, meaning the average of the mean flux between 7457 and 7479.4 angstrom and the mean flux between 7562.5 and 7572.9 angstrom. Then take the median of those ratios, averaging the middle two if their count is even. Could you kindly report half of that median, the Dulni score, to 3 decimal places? 0.501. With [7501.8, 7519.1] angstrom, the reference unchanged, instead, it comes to 0.513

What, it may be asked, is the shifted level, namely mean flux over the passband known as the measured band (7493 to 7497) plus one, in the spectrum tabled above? 14.6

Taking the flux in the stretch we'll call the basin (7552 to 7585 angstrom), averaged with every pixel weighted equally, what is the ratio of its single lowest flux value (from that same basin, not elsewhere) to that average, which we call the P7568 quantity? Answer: 0.982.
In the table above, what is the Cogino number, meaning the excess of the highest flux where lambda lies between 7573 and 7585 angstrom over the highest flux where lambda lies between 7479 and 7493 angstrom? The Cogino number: -0.21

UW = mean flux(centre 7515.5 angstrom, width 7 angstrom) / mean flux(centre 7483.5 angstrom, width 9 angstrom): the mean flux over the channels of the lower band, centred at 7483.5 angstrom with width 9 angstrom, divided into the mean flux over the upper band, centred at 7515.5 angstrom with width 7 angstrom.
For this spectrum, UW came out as 1.05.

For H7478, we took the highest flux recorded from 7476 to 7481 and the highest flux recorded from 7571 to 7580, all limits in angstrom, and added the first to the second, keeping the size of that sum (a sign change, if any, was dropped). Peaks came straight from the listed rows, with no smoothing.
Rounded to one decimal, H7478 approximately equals 27.1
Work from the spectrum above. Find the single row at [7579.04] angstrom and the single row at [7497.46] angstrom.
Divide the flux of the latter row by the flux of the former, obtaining 1.00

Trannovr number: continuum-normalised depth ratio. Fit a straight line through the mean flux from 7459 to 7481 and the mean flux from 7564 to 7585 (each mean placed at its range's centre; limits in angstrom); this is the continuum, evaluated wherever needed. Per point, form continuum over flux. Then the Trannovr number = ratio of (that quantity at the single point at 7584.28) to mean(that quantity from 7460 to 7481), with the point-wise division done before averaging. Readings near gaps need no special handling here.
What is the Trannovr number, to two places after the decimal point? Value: 1.00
